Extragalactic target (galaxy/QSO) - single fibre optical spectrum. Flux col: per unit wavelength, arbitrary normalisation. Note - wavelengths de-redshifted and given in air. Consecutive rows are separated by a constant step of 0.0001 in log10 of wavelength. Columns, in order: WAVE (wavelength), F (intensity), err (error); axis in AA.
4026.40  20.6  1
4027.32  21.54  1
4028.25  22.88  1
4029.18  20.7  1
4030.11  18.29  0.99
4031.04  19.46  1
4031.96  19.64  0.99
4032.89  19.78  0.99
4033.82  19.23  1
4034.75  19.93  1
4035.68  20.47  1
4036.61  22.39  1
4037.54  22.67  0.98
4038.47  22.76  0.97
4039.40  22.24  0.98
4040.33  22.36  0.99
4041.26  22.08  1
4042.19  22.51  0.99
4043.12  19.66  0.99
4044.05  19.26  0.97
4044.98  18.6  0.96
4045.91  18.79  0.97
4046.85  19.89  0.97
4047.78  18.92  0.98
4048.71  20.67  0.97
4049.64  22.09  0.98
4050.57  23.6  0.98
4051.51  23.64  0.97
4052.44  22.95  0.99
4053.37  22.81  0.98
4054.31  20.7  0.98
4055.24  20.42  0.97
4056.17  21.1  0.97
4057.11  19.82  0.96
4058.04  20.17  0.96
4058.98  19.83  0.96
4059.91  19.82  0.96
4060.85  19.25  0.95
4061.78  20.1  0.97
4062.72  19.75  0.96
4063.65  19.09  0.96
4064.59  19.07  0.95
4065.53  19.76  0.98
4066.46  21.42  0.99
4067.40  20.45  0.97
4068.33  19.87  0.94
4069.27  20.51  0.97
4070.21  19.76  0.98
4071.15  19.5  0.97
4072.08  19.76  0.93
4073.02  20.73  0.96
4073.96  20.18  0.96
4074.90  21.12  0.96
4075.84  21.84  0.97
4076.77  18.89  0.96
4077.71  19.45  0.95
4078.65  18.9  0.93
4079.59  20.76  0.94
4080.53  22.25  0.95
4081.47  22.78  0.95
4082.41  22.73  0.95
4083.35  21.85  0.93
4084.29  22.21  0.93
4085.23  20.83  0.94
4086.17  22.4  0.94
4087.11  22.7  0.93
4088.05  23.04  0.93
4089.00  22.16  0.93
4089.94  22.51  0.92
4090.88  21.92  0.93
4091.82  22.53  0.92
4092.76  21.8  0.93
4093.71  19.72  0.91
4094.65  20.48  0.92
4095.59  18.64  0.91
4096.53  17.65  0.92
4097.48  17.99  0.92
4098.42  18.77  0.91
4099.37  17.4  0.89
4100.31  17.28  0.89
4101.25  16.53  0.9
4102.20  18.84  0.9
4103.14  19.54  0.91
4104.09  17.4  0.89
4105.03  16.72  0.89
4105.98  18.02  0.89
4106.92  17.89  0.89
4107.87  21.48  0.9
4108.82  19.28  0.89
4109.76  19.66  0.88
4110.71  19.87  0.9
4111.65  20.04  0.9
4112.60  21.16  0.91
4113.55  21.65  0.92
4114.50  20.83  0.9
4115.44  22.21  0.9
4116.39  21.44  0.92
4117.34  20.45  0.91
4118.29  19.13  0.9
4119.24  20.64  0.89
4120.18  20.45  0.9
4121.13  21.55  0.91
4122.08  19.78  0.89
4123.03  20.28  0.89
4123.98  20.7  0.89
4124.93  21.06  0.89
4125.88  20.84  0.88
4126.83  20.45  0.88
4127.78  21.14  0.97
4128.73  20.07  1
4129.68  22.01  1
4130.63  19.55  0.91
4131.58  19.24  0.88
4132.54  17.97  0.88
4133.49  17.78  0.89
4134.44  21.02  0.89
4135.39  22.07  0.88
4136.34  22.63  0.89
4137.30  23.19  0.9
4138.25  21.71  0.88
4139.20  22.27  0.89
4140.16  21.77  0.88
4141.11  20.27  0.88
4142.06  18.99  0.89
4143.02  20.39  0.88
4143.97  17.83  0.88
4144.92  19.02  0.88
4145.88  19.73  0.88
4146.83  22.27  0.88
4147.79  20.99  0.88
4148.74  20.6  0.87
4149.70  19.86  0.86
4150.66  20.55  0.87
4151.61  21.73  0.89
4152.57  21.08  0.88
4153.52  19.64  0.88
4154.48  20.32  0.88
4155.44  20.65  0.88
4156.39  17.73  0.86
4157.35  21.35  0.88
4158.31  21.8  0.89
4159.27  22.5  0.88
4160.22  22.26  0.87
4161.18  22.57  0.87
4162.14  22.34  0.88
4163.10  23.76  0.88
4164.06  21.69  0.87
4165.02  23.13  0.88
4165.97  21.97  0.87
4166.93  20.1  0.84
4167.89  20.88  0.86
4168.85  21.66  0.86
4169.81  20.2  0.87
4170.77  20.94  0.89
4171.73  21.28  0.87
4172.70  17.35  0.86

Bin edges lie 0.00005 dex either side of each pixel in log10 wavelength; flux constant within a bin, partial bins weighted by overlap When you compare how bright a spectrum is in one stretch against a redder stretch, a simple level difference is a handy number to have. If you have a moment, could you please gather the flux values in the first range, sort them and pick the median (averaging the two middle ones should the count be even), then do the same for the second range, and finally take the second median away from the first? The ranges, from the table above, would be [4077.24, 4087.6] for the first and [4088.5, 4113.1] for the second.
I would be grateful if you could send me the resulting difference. 2.8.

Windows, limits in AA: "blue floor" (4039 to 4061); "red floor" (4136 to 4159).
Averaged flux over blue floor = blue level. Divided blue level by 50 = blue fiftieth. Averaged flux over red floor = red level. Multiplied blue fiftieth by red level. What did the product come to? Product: 8.6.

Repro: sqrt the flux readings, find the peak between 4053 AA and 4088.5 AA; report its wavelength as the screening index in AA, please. 4088.05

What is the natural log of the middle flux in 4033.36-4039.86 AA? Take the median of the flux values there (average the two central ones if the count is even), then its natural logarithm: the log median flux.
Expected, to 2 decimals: 3.10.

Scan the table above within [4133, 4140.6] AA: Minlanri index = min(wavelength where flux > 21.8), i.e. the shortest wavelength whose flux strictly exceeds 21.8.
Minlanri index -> 4135.39 AA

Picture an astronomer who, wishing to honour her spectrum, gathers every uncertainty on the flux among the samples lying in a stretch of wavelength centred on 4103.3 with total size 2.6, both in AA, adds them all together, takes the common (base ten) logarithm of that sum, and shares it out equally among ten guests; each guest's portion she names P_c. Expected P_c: 0.0431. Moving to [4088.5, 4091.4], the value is 0.0444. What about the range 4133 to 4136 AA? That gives 0.0425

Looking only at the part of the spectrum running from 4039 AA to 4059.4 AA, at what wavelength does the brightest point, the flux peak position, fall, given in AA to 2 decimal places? 4051.51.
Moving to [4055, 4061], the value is 4056.17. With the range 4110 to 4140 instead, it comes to 4137.30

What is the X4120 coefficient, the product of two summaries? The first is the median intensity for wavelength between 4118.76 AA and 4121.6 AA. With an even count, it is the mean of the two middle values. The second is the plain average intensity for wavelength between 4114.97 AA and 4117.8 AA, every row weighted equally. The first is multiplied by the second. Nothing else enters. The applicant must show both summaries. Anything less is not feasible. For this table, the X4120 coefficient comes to 441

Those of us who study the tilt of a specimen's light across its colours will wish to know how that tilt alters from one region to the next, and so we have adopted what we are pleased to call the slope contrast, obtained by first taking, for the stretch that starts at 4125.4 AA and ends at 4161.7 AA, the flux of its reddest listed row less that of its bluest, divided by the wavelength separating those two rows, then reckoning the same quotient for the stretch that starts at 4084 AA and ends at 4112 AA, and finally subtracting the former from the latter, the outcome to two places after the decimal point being -0.13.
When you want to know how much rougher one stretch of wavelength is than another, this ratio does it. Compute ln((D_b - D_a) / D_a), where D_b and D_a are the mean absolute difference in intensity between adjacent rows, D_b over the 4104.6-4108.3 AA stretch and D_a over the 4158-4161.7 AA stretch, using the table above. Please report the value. 1.1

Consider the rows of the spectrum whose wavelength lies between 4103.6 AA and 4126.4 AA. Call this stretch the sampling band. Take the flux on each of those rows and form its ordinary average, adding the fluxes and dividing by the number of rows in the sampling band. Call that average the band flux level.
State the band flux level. 20.1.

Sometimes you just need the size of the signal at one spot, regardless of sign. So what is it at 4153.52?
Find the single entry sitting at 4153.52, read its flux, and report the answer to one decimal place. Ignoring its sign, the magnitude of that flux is 19.6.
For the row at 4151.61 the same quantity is 21.7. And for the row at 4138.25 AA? 21.7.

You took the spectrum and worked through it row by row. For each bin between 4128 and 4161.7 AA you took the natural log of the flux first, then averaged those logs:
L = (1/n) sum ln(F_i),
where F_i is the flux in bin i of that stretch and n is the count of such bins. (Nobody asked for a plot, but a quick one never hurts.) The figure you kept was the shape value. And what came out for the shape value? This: 3.026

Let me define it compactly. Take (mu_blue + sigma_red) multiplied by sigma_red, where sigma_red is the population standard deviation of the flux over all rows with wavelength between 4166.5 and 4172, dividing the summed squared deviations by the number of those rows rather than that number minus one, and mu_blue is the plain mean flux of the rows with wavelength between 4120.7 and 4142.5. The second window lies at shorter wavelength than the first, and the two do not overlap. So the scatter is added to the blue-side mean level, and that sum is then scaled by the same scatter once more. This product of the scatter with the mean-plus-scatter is 11.8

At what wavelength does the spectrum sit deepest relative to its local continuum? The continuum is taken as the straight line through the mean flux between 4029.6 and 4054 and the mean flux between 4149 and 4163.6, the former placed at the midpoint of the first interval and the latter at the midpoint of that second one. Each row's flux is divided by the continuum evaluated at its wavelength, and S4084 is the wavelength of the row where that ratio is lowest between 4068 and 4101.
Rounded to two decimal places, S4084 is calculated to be 4100.31 AA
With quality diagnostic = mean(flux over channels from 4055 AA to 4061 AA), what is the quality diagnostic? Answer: 20.1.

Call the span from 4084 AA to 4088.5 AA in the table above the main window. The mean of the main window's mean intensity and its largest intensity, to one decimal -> 22.6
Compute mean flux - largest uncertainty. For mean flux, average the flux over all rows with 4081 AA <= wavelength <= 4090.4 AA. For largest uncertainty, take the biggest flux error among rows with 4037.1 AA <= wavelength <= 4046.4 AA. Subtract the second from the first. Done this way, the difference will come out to 21.3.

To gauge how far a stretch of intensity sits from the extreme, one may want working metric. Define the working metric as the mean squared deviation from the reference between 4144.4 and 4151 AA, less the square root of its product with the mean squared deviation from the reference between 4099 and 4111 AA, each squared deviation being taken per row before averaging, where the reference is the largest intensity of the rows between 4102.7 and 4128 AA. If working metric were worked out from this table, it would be -4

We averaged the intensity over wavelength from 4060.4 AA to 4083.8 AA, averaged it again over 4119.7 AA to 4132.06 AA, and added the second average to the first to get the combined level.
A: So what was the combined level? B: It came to 40.9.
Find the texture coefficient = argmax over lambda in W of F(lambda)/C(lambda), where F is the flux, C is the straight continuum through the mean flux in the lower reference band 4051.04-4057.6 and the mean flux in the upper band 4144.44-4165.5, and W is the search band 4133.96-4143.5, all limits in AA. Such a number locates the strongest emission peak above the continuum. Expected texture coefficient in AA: 4137.30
